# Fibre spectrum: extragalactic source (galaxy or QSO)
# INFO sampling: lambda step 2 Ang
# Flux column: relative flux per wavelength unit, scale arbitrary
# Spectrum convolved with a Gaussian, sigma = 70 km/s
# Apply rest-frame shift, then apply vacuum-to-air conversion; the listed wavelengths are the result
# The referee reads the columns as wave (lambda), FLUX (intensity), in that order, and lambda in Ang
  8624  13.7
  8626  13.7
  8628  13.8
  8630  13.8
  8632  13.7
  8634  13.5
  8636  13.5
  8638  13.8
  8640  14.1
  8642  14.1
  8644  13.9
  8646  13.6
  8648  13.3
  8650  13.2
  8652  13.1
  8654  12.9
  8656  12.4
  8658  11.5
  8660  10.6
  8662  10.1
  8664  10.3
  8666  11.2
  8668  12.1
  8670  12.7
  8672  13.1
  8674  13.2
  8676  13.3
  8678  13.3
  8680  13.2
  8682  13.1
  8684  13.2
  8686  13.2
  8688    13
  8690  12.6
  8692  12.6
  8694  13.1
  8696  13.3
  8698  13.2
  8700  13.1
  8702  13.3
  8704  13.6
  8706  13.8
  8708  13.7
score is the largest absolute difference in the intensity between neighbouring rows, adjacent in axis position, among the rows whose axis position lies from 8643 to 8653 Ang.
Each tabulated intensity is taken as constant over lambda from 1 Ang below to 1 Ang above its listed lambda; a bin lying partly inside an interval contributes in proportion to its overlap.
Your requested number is 0.3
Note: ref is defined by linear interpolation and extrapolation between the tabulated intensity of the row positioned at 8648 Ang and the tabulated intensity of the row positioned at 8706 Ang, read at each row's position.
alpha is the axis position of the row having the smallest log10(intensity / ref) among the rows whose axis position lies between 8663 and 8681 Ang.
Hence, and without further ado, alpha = 8664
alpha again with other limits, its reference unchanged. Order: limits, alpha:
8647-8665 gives 8662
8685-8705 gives 8692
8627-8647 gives 8636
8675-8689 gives 8688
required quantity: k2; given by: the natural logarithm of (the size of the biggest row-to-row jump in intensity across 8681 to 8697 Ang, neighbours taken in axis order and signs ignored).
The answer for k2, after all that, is -0.69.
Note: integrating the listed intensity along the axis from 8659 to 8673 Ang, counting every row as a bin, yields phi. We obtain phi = 160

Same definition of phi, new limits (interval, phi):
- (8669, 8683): 184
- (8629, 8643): 193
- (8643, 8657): 185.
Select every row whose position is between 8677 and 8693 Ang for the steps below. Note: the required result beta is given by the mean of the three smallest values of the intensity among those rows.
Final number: 12.7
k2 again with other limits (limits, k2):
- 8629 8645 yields -1.20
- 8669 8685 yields -0.92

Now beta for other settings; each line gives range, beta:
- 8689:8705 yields 12.8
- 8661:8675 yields 10.5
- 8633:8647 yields 13.5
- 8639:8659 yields 12.3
